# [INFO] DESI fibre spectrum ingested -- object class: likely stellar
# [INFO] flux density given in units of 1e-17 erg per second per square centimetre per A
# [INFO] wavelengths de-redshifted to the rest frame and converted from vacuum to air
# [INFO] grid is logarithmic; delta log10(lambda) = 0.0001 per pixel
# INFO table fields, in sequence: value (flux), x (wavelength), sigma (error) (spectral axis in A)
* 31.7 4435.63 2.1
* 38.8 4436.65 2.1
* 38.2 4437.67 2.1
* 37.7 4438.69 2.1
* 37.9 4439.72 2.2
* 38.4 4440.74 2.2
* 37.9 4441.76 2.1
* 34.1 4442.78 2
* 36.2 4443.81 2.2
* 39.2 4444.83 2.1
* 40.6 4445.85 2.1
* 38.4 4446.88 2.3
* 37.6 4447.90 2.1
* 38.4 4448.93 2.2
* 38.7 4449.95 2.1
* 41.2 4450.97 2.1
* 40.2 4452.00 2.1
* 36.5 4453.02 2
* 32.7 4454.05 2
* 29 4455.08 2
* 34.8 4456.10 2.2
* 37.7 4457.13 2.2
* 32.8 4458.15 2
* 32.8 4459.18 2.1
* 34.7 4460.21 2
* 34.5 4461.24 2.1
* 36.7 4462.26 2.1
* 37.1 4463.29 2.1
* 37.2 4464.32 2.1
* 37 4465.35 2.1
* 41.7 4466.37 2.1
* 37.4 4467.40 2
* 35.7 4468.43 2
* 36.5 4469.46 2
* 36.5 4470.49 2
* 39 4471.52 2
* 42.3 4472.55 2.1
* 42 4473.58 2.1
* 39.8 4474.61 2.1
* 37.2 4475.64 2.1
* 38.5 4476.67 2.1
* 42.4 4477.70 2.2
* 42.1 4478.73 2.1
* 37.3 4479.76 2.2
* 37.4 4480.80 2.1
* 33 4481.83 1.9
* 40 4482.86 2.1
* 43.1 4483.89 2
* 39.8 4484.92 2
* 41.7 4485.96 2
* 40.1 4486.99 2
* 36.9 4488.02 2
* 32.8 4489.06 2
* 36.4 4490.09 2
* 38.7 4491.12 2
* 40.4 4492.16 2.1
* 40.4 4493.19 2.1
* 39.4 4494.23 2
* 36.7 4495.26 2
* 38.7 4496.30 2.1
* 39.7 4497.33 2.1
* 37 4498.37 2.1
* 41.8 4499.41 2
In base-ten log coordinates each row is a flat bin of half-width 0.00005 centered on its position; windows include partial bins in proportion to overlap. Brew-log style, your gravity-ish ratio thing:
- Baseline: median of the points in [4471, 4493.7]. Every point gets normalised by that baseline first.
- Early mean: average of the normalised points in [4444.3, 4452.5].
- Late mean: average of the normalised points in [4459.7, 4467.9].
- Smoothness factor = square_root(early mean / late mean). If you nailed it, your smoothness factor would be 1.03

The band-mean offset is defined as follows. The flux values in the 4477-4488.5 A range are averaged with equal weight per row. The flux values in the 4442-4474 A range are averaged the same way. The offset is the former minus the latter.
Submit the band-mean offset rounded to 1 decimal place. 2.4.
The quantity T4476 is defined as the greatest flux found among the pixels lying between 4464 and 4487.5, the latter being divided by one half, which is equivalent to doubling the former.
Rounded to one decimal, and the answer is 86.2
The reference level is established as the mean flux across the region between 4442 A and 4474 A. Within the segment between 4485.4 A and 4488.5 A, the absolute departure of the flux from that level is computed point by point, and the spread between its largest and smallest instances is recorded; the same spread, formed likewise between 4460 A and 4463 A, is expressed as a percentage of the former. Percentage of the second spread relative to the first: 49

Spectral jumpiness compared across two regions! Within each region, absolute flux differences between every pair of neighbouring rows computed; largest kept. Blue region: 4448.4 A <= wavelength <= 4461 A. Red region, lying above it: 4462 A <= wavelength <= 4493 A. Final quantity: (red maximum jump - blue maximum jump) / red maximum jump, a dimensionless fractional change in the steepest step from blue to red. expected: 0.2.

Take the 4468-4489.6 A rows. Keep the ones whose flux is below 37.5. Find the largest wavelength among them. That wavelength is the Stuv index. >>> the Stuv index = 4489.06 A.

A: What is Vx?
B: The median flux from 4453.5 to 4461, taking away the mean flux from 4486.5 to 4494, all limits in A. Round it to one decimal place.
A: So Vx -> -5.2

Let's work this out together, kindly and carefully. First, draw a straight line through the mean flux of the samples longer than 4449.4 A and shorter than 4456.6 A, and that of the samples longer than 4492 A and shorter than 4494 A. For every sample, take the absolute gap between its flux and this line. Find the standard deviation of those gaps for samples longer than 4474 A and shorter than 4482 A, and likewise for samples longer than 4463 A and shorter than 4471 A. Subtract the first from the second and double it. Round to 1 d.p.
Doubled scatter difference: -1.0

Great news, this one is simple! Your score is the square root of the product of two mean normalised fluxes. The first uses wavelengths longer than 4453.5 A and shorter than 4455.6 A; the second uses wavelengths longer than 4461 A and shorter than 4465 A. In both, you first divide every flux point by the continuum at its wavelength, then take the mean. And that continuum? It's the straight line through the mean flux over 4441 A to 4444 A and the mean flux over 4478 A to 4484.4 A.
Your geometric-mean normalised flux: 0.90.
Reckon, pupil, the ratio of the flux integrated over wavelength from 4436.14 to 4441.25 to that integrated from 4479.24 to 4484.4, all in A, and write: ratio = 0.99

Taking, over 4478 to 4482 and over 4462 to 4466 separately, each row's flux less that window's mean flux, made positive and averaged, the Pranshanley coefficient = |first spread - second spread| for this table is 2.2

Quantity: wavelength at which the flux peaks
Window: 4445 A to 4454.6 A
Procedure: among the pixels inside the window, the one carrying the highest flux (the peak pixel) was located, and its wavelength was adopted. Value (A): 4450.97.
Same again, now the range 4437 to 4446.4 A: 4445.85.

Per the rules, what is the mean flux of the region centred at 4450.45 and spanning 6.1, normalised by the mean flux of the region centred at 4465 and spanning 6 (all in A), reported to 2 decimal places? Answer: 1.02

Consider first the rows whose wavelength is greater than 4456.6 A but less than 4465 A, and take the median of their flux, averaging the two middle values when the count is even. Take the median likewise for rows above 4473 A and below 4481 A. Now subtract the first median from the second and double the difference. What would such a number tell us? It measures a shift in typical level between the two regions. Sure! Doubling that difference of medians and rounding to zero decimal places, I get 7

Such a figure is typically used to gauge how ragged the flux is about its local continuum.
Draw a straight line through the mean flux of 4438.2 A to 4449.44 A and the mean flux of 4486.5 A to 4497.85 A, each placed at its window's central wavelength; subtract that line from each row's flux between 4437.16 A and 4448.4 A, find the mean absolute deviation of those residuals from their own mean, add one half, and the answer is 1.5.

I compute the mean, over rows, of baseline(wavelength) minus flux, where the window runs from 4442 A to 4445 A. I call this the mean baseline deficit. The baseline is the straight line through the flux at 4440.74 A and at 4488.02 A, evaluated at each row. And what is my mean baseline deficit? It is 2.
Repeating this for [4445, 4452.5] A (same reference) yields -1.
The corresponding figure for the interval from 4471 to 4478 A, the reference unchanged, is -3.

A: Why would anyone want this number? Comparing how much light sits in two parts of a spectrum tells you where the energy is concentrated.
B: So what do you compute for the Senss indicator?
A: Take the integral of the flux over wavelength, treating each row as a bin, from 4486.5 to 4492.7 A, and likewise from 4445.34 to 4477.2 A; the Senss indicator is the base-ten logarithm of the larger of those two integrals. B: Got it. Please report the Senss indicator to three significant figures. 3.07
